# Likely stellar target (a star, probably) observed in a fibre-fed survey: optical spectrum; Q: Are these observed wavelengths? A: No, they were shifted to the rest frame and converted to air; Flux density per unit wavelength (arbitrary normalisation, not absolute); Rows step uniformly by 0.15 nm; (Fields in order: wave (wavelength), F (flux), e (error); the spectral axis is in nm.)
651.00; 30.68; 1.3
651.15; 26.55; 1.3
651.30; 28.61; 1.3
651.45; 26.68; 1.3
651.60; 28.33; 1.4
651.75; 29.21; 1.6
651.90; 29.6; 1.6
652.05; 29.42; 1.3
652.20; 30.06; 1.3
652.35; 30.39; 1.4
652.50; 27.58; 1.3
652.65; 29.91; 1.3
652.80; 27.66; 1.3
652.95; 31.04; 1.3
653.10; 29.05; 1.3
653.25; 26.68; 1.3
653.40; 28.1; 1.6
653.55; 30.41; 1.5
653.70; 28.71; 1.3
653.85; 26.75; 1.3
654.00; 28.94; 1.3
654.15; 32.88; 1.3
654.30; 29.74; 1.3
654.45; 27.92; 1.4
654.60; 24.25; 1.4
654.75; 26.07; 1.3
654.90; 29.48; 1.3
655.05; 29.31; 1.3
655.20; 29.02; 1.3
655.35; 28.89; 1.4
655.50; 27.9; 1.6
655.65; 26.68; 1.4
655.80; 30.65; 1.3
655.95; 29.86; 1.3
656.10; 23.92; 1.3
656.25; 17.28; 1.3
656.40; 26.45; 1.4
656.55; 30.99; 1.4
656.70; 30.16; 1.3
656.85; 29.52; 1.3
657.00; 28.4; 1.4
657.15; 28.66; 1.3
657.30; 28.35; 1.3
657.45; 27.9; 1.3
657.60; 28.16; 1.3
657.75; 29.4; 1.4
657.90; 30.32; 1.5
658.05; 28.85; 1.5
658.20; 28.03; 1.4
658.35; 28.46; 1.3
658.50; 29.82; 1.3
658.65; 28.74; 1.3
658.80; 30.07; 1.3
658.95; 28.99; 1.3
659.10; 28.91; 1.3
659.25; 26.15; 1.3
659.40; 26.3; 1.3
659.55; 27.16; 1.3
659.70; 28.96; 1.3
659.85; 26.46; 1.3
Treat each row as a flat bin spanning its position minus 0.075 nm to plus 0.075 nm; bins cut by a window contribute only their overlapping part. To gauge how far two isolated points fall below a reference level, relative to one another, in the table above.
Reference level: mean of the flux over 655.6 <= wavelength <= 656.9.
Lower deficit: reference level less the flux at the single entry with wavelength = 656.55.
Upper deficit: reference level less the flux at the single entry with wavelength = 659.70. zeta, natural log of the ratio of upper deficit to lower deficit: -0.8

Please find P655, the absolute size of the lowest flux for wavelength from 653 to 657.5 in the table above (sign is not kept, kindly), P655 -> 17.3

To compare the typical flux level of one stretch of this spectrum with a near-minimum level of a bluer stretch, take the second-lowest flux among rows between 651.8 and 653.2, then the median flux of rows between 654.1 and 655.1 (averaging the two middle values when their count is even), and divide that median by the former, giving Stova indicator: 1.06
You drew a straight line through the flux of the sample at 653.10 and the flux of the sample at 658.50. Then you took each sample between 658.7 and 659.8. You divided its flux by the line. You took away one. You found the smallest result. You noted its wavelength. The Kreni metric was 659.25 nm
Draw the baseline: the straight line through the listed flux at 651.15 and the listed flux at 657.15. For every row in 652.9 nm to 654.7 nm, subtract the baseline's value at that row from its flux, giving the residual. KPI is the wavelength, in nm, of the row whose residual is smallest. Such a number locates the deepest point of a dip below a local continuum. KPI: 654.60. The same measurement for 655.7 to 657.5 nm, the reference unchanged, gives 656.25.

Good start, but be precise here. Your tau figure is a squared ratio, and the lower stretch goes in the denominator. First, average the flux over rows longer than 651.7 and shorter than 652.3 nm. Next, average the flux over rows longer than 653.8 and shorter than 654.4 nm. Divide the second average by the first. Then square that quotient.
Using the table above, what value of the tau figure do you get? 1.000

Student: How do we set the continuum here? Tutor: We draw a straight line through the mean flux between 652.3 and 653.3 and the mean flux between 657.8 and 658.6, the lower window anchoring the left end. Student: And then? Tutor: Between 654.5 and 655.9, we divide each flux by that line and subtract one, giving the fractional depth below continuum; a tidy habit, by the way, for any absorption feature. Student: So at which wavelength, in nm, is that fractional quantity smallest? 654.60 nm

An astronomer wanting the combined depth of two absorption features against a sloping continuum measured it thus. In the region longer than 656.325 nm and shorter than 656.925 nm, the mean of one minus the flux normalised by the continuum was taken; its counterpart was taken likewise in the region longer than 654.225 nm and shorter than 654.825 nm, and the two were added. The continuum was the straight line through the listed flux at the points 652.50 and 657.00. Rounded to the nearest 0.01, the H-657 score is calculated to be 0.00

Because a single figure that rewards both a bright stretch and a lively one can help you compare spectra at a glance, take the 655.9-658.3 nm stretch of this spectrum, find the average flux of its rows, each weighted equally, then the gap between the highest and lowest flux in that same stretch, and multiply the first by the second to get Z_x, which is 382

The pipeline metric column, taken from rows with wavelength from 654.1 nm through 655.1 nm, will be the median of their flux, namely 29.31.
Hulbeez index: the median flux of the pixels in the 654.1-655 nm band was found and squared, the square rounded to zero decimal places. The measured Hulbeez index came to 824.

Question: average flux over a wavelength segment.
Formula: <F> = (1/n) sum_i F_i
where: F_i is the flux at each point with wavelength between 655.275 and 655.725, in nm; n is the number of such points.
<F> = 27.8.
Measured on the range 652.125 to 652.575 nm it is 29.3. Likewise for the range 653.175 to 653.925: 28.1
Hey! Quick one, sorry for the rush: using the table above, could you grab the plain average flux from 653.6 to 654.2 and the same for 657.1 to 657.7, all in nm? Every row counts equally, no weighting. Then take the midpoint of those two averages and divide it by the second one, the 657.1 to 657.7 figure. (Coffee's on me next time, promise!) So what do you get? 1.02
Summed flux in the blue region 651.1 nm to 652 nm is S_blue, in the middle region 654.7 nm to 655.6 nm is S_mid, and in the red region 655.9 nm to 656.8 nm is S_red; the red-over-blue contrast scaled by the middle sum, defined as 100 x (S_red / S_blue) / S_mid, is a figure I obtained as 0.550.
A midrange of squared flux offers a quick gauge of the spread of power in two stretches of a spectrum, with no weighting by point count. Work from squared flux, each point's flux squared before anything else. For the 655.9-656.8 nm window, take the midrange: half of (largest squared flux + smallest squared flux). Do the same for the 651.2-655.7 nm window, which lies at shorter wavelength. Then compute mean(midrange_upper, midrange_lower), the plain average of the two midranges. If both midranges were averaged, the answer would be 732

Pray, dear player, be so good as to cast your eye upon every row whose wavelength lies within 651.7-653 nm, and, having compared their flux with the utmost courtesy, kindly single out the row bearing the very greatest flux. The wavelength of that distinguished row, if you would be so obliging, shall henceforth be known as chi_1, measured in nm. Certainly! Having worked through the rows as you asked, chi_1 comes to 652.95 nm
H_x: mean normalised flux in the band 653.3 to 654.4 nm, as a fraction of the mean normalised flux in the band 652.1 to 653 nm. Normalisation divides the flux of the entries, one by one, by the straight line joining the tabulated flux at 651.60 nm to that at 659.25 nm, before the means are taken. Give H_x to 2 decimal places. 1.01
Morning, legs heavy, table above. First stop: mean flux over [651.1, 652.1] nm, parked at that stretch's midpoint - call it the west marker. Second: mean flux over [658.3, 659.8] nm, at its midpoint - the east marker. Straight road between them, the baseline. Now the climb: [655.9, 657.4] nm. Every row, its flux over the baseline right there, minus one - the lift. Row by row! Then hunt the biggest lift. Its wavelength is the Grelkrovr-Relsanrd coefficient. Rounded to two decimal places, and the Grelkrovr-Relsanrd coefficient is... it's 656.55 nm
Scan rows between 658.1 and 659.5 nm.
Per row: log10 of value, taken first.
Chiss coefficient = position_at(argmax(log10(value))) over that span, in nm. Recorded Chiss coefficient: 658.80 nm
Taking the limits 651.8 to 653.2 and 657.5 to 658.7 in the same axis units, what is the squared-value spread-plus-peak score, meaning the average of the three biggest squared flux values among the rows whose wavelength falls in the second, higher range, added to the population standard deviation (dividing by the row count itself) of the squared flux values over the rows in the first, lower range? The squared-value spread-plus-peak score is 955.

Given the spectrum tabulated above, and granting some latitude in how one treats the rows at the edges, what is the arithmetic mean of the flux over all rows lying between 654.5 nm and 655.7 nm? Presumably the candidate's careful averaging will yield 27.7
